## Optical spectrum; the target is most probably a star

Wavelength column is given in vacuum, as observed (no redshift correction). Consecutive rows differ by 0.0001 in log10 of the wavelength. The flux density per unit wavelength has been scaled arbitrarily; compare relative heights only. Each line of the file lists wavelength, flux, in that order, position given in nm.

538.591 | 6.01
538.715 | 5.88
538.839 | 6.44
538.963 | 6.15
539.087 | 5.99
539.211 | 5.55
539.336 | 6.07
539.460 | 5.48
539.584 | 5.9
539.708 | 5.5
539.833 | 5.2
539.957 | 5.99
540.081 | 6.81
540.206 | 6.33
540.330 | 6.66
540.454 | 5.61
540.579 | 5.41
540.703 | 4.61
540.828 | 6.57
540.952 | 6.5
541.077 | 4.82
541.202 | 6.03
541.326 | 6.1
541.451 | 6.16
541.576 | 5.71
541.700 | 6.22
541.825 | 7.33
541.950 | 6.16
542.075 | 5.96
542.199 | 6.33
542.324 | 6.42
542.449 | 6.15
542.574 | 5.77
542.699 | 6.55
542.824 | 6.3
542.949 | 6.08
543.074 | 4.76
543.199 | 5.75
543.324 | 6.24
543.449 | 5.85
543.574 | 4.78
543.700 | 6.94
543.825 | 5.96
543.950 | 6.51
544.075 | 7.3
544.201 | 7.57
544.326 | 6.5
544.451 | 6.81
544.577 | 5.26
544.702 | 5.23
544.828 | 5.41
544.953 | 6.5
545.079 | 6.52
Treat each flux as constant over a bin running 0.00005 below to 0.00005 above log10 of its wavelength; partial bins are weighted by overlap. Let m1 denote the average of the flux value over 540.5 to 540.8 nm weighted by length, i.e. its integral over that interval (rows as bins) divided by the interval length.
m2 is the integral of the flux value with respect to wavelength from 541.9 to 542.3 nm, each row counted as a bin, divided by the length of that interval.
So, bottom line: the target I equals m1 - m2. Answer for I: -1.0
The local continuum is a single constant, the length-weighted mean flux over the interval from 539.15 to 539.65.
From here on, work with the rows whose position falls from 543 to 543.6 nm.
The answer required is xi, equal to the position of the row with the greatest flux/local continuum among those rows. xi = 543.324 nm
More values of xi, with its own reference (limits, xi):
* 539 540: 539.336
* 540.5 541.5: 540.828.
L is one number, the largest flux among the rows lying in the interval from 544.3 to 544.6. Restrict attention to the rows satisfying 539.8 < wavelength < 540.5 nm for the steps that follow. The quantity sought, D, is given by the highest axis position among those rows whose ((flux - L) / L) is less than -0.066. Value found 540.454 nm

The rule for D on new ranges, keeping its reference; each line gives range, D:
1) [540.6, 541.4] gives 541.326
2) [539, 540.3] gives 540.206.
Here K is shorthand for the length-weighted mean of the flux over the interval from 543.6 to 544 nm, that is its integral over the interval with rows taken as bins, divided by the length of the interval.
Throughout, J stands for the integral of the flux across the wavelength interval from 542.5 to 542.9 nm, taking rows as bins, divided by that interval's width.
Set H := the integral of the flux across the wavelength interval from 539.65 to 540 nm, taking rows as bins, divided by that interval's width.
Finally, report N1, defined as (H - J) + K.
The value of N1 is 5.6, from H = 5.53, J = 6.2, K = 6.31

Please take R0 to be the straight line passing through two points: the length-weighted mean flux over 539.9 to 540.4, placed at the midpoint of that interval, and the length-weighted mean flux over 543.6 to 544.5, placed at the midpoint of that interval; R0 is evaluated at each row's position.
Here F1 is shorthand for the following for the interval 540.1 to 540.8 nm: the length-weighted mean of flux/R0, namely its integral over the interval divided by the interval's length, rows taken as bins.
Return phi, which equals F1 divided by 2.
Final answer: 0.451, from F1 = 0.902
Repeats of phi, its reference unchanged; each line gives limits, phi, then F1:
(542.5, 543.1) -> 0.450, 0.900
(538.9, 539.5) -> 0.459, 0.919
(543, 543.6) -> 0.415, 0.831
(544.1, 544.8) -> 0.466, 0.931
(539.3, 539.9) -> 0.438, 0.877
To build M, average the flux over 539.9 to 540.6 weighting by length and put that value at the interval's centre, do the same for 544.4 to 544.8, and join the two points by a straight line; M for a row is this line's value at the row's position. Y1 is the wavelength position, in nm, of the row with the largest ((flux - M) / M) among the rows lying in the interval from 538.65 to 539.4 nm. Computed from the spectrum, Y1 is 538.839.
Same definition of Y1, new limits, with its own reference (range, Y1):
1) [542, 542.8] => 542.699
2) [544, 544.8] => 544.201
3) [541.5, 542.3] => 541.825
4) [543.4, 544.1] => 544.075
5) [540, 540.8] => 540.081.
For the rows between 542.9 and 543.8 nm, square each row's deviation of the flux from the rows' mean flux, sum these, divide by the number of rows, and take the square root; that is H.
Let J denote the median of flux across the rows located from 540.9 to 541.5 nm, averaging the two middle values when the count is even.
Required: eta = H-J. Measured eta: -5.37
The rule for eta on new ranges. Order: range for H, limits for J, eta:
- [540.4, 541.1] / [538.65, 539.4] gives -5.28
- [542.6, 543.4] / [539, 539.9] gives -4.97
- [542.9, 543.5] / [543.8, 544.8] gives -5.99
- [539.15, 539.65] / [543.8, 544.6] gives -6.27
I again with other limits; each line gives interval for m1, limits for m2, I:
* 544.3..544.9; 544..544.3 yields -1.5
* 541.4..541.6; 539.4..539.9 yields 0.4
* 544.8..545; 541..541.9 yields 0.0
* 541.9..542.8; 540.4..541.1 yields 0.6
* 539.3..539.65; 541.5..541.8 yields -0.3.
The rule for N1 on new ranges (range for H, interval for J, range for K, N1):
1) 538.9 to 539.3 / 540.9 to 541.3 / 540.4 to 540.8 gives 5.4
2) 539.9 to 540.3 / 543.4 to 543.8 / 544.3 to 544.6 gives 6.8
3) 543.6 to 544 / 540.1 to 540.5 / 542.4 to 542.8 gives 6.2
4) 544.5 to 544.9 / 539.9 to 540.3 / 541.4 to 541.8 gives 5.1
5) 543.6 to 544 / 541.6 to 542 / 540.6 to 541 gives 5.6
